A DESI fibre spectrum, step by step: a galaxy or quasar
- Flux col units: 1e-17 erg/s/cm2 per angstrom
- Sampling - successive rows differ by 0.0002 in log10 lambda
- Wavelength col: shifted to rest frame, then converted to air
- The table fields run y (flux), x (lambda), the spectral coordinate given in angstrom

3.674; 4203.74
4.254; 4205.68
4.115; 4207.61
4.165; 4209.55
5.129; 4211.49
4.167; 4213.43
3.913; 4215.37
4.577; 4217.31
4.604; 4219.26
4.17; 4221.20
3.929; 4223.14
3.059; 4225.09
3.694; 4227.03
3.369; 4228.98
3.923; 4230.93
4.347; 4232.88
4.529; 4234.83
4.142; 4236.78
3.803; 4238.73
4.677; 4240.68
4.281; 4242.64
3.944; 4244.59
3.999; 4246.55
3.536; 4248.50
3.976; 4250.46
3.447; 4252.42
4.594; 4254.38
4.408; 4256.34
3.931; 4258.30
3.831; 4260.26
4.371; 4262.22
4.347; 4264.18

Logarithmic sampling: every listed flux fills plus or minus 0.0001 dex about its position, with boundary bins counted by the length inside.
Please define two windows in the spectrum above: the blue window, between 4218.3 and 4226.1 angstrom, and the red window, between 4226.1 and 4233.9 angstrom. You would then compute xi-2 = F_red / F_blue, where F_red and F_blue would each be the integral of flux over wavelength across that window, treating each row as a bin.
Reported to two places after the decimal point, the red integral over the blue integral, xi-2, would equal 0.97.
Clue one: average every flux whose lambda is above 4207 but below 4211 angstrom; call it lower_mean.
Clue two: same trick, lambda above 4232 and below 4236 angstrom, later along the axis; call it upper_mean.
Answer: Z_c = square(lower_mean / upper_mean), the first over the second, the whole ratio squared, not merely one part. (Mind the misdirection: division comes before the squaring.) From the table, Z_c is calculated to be 0.9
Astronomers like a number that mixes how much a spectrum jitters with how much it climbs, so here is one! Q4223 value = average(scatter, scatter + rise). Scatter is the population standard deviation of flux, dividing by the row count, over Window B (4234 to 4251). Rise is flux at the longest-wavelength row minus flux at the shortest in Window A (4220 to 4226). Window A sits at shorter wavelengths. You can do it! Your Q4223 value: -0.2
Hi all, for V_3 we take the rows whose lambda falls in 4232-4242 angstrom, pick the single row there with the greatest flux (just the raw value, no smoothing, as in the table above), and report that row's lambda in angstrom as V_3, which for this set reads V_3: 4240.68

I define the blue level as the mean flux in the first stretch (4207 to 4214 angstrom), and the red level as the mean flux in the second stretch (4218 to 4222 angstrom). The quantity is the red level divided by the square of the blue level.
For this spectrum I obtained 0.23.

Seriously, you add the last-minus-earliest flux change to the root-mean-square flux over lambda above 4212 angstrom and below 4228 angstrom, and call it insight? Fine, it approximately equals 3.6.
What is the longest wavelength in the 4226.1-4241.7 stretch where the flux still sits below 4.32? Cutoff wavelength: 4238.73 angstrom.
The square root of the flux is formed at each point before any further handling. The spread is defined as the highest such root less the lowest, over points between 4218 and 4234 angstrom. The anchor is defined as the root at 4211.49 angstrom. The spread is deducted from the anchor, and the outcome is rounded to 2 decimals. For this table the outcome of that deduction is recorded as 1.87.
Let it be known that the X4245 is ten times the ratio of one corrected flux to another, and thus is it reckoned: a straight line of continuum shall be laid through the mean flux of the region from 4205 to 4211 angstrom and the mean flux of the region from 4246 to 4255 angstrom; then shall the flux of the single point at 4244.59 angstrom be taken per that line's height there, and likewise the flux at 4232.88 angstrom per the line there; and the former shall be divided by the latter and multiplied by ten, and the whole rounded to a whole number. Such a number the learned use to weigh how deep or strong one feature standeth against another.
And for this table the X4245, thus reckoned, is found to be 9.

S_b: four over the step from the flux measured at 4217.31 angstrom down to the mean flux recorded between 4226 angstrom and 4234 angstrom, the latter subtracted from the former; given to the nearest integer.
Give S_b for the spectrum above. 5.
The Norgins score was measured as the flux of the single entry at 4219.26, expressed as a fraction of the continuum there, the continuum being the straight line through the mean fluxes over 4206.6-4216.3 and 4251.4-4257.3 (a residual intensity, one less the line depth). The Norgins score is 1.08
